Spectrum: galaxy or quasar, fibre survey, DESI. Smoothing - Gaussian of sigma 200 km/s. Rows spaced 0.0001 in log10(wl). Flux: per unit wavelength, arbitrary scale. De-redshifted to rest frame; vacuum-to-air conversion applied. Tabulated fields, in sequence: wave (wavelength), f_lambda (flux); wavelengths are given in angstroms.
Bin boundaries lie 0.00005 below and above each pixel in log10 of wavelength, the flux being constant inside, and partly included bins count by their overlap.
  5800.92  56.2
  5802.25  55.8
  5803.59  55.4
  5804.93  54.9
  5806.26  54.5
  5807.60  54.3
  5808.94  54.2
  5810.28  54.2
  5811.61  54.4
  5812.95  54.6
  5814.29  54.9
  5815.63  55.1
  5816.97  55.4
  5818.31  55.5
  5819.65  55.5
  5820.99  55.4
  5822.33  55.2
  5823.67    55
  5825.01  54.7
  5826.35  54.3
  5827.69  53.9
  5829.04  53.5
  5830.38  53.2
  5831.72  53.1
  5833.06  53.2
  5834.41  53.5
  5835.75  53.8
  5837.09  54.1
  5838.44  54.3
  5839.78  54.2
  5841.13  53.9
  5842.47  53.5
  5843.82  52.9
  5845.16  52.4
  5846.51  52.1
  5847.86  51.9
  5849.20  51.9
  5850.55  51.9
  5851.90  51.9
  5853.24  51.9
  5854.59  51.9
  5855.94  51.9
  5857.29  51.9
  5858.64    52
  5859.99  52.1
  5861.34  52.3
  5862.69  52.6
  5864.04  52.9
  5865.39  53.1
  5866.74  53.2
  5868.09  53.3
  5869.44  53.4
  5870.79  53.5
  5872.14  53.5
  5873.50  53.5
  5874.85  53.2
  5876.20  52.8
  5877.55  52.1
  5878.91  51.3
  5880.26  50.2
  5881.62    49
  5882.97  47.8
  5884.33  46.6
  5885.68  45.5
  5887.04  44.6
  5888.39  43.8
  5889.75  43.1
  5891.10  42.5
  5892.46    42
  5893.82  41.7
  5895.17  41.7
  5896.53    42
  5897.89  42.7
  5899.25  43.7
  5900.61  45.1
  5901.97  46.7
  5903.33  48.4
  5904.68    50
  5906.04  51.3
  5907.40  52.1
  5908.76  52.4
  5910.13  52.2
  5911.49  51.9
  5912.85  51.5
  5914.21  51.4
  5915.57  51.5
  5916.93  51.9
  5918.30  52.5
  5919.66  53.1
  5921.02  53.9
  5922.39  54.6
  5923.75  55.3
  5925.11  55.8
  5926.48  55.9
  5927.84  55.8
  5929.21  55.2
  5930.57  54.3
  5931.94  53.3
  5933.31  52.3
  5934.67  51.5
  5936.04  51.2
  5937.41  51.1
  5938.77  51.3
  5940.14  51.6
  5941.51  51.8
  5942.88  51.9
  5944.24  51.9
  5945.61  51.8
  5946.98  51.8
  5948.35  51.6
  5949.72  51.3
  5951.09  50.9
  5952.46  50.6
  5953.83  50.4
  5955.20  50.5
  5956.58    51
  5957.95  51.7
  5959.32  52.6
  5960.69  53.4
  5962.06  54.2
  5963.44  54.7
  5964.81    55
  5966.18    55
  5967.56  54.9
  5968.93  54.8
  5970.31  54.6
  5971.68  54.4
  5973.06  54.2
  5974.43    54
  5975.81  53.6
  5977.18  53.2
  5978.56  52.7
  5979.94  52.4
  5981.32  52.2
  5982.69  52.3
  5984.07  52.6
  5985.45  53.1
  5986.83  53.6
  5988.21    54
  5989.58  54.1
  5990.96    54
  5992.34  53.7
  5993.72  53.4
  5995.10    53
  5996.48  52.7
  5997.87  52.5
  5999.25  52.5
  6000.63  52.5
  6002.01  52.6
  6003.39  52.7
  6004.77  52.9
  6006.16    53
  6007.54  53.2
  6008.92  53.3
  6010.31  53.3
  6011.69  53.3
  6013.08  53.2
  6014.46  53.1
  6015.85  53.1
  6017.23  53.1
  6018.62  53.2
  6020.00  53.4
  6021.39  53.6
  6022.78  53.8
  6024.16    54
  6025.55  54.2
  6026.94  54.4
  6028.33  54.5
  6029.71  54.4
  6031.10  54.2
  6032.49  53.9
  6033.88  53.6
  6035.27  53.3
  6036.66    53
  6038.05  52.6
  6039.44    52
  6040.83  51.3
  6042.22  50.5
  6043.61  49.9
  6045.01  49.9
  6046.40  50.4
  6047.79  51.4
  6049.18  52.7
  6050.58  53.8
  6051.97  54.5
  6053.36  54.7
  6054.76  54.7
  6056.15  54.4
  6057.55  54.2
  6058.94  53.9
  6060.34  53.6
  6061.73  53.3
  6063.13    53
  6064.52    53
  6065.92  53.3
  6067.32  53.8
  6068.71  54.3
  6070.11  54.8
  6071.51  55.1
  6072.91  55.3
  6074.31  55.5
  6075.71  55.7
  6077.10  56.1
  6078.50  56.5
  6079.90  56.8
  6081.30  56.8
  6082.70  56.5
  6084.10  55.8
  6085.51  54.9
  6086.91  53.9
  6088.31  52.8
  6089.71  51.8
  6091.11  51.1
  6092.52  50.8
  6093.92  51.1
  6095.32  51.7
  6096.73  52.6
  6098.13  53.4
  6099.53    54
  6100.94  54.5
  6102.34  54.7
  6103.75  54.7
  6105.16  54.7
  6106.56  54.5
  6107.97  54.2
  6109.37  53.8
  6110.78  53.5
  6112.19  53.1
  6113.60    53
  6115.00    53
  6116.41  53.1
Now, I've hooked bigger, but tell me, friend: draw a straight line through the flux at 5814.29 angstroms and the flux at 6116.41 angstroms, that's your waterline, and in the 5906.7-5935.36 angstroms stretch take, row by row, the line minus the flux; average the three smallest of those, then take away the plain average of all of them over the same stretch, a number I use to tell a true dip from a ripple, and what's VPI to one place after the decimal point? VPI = -2.6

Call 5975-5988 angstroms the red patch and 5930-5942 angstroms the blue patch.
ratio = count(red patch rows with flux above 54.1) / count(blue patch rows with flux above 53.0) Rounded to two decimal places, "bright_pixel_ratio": 0.00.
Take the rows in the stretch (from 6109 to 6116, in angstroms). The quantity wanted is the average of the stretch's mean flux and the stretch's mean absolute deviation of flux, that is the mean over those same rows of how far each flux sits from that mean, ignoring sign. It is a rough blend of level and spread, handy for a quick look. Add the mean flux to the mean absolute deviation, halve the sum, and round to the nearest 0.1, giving 26.8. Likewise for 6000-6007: 26.5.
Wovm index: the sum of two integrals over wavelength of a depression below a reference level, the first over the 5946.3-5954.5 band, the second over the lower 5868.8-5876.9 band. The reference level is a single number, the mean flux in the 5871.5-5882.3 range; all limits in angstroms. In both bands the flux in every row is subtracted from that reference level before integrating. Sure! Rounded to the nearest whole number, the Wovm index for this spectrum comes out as -4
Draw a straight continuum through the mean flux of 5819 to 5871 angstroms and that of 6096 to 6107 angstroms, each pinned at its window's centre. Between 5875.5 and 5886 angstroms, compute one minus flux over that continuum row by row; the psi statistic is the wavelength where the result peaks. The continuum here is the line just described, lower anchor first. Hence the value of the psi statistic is 5885.68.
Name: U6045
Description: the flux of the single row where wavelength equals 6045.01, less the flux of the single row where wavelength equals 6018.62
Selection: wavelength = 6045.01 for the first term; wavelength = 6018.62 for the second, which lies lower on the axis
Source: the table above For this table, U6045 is -3.3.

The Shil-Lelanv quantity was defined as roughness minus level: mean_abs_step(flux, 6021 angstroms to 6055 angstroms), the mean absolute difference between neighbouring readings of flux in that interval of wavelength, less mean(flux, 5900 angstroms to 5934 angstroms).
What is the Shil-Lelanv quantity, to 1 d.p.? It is -51.9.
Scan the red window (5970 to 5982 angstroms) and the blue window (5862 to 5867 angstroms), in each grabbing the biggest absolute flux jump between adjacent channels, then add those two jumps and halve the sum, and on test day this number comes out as 0.40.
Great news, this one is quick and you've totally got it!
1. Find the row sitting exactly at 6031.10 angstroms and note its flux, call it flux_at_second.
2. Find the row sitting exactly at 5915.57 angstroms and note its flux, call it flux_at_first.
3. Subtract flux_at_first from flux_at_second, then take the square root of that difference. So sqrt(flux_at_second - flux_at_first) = 1.6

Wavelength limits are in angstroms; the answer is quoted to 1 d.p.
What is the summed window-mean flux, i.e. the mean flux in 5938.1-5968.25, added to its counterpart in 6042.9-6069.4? 105.4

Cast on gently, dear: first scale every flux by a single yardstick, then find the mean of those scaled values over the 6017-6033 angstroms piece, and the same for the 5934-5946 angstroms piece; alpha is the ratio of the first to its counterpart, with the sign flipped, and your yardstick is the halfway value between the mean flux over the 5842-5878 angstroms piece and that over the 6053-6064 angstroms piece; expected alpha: -1.05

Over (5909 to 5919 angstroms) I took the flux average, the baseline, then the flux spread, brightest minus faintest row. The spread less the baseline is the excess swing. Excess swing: -50.7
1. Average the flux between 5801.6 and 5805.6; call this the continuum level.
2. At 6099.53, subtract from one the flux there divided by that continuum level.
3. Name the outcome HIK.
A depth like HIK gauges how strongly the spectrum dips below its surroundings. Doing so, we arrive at 0.02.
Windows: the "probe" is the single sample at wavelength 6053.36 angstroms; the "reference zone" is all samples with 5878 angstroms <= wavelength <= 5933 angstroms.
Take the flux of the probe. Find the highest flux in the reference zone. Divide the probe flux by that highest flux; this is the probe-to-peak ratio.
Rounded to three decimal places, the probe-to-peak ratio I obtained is 0.979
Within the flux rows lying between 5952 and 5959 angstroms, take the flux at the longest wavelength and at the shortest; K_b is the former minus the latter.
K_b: 1.1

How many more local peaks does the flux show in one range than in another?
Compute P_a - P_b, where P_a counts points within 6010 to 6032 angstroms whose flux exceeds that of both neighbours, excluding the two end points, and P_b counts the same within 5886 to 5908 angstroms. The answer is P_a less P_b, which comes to 1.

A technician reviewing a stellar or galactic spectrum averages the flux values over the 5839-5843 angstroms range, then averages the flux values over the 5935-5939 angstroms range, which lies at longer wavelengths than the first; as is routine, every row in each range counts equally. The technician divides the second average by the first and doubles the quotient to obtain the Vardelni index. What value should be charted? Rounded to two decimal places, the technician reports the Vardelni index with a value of 1.90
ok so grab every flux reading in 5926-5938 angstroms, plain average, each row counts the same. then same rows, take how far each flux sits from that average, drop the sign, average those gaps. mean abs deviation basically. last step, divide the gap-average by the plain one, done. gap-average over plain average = 0.0316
